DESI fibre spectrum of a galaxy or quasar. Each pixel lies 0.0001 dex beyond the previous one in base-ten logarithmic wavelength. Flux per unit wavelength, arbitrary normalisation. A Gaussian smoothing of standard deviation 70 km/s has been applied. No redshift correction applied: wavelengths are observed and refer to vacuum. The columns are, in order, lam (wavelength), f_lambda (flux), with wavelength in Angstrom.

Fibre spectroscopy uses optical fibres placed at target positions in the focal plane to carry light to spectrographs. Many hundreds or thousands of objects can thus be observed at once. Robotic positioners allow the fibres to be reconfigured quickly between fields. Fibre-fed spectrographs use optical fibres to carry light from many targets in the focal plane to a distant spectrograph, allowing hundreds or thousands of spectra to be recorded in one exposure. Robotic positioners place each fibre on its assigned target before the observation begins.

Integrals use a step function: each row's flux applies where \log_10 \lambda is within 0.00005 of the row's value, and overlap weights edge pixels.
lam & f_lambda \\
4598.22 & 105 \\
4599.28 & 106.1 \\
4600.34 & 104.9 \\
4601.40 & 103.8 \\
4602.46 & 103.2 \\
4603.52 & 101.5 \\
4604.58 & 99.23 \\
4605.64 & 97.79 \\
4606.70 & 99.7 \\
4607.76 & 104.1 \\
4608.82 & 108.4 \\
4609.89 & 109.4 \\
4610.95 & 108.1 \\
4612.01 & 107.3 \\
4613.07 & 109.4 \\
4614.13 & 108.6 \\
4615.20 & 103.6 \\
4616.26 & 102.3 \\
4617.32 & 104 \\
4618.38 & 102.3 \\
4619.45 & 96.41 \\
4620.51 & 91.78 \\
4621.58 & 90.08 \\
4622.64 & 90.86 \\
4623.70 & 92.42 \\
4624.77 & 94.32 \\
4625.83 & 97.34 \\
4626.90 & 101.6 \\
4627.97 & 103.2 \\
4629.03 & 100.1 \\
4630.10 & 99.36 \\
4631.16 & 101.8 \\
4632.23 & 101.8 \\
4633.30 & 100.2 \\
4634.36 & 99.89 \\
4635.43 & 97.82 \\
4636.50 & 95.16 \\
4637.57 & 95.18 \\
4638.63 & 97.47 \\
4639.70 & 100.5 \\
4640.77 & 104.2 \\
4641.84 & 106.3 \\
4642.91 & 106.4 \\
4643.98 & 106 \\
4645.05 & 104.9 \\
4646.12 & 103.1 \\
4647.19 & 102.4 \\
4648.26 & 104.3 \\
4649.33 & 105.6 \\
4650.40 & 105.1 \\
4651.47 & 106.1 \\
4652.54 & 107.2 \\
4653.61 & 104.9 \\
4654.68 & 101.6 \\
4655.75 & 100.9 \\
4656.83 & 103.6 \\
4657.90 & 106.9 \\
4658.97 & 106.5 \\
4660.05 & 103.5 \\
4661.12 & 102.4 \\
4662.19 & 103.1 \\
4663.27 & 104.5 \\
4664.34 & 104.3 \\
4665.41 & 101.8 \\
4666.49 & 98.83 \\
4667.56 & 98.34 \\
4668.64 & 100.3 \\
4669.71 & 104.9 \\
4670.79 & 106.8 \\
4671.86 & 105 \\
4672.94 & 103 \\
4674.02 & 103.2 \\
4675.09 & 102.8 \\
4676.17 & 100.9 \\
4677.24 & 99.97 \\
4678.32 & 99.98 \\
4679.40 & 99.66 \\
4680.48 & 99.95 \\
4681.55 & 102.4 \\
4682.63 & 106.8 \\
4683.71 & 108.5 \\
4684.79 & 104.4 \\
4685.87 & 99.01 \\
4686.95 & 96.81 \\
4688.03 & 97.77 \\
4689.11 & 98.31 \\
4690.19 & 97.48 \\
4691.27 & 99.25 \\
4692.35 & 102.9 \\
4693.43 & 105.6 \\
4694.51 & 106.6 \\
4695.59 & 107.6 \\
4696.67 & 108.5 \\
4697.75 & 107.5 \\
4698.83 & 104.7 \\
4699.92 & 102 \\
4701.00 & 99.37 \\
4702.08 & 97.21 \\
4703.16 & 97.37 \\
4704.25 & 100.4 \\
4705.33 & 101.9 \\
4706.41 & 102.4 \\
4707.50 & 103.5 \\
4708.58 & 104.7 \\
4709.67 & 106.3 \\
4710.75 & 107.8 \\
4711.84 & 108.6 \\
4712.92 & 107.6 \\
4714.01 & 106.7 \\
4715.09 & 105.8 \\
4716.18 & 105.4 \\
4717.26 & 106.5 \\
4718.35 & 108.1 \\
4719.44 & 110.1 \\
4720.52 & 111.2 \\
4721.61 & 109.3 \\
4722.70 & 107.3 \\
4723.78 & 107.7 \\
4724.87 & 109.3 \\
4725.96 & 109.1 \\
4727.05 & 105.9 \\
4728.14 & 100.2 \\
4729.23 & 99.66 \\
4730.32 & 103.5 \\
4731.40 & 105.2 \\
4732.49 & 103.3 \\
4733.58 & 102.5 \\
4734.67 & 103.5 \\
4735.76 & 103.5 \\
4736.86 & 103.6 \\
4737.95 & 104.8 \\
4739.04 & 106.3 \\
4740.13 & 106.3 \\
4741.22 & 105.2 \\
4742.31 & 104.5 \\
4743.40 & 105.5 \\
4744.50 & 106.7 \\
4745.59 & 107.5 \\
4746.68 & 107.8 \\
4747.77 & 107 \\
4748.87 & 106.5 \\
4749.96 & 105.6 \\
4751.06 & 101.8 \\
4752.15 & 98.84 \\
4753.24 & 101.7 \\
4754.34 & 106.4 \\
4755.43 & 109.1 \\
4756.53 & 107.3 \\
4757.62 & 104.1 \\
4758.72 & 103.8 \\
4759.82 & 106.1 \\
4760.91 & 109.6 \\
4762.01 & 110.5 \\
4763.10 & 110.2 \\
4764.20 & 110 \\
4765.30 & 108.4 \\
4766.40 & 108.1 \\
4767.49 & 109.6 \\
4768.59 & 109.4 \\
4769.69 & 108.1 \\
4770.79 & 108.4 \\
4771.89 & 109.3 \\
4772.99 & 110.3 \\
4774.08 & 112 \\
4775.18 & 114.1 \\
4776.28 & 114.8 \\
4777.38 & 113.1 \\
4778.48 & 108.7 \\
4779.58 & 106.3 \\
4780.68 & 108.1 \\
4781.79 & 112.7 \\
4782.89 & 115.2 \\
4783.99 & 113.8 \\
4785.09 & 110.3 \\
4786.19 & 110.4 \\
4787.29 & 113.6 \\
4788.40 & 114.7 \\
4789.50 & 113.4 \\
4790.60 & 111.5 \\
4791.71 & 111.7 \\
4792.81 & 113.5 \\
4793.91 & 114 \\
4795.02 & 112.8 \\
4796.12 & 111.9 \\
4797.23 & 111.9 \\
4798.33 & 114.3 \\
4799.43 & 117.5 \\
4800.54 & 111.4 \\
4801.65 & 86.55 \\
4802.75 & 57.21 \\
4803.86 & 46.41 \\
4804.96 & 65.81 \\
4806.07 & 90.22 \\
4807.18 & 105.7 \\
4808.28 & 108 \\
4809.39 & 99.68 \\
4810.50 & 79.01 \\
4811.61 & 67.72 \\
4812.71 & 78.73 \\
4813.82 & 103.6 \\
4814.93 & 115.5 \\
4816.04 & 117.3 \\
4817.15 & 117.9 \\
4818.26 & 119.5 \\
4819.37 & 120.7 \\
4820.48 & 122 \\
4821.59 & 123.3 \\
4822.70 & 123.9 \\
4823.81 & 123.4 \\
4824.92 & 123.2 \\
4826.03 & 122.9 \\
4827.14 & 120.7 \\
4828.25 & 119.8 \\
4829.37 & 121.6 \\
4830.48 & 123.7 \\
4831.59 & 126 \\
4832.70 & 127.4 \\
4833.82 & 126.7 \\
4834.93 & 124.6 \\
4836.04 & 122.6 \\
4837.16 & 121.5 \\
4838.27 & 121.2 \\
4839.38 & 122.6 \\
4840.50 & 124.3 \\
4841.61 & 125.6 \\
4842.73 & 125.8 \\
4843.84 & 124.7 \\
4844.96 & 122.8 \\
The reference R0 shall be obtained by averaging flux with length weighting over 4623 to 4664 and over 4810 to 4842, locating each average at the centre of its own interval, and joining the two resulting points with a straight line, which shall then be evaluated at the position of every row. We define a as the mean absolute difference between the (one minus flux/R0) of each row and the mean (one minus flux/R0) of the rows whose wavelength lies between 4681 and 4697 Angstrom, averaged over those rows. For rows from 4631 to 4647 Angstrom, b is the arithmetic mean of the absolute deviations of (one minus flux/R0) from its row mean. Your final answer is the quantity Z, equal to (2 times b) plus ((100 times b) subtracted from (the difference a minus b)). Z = -2.9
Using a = 0.035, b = 0.029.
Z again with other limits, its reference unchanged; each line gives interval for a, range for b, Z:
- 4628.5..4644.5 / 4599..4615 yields -3.0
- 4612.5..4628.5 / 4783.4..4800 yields -1.2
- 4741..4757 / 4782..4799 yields -1.2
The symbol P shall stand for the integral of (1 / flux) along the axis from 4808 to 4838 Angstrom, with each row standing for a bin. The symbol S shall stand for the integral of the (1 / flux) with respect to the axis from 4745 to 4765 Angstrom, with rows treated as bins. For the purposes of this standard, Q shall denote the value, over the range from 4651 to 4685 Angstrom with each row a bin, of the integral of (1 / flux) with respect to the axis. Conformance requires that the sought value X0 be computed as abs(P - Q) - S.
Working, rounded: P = 0.27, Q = 0.33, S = 0.19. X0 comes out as -0.13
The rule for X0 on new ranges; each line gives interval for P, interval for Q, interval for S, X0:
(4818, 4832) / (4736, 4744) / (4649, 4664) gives -0.11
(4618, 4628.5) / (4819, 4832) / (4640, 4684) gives -0.42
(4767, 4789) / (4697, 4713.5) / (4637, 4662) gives -0.20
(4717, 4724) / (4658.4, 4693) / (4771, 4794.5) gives 0.07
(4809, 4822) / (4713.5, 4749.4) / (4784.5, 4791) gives 0.15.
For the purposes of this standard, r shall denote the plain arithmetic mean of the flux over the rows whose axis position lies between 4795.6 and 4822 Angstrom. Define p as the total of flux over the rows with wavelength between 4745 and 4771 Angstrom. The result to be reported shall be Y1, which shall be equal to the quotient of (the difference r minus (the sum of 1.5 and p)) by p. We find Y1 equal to -0.9617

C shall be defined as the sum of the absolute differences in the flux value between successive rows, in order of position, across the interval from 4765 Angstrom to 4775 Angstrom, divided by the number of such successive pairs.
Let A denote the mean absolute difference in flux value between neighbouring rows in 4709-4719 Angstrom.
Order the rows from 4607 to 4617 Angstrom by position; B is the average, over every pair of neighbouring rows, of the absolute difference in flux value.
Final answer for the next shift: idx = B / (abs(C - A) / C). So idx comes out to 15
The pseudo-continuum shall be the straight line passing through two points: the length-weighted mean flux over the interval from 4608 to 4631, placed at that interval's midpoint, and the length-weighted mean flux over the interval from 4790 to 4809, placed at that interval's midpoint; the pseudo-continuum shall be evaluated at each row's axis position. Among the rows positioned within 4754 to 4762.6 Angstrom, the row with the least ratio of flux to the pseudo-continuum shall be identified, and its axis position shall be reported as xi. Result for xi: 4758.72 Angstrom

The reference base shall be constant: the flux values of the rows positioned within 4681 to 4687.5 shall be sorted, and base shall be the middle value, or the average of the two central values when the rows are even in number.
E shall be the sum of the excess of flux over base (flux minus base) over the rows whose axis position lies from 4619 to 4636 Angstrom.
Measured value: -95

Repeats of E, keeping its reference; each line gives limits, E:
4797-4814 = -211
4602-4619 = 15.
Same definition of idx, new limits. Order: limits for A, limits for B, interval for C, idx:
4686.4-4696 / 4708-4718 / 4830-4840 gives 10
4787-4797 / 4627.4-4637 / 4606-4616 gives 3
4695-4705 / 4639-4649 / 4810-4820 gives 2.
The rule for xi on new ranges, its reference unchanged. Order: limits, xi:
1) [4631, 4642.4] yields 4636.50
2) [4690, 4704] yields 4702.08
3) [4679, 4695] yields 4686.95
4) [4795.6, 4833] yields 4803.86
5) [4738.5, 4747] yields 4742.31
